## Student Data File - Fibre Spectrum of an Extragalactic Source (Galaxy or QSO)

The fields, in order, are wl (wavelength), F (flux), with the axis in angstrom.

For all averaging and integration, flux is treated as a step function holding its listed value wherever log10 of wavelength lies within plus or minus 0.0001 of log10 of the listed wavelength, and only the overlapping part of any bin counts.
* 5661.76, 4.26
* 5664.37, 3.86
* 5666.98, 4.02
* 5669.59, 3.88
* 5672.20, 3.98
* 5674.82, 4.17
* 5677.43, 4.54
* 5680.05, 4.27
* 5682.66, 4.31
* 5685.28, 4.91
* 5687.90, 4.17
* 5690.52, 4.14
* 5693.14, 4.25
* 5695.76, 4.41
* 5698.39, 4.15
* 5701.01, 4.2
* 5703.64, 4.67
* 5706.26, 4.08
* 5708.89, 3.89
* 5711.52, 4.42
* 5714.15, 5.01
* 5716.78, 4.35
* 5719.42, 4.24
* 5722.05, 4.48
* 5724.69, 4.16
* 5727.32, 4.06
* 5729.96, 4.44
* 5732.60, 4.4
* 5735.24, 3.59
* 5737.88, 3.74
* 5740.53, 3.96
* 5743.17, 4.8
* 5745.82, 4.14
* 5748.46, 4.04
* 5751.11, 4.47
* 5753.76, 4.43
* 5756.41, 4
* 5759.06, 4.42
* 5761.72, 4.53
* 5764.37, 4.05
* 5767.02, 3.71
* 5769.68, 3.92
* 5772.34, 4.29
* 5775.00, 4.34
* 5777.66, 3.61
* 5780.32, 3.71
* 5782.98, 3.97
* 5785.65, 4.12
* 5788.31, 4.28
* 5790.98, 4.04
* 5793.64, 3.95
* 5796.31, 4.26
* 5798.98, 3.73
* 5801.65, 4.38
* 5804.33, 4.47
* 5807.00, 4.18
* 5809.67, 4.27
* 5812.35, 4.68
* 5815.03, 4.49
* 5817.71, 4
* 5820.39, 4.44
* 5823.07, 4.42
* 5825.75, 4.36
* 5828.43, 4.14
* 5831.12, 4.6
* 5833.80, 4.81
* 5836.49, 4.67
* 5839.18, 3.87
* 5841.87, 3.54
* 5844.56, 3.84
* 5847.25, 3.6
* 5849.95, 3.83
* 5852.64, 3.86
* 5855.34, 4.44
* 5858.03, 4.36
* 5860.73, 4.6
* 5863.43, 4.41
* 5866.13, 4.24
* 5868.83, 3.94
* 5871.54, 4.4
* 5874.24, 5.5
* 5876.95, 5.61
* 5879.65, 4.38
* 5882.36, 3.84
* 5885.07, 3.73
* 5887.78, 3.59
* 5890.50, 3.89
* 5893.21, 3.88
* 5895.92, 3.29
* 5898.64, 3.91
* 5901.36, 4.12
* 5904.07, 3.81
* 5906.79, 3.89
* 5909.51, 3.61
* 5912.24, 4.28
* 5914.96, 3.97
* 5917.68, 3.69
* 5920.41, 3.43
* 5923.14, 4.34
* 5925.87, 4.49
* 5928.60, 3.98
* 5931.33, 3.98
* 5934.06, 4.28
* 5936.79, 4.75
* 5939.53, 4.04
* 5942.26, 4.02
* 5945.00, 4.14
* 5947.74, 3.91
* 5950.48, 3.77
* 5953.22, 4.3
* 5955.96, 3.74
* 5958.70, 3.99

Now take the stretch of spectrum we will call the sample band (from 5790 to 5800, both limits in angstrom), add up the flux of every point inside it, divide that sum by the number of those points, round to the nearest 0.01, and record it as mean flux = 4.00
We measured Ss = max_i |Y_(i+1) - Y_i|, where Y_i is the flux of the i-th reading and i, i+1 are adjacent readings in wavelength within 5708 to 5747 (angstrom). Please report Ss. 0.84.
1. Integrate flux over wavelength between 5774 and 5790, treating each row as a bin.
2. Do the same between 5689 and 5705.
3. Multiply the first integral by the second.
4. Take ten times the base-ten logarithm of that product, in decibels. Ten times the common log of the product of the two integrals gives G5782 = 36.4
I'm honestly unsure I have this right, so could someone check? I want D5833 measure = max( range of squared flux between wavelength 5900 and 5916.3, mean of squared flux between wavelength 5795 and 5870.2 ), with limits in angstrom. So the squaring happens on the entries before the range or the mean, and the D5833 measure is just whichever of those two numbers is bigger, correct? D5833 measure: 18.0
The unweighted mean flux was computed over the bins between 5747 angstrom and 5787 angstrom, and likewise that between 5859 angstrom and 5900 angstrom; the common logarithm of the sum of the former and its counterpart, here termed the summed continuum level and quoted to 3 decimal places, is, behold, 0.920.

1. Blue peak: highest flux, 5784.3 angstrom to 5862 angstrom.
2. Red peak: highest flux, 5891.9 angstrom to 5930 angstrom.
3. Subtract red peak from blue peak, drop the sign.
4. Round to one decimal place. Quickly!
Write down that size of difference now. 0.3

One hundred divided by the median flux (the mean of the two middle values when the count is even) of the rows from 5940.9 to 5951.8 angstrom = 25.2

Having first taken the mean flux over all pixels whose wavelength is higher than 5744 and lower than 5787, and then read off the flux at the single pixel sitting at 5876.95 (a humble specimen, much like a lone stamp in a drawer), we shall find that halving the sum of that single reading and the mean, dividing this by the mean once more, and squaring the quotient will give 1.40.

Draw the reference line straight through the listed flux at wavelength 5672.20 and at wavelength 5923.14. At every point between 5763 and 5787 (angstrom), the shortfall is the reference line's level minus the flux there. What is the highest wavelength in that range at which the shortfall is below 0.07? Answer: 5785.65 angstrom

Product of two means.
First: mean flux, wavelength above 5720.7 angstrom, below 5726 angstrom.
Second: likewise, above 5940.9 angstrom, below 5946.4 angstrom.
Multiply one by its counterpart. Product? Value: 17.6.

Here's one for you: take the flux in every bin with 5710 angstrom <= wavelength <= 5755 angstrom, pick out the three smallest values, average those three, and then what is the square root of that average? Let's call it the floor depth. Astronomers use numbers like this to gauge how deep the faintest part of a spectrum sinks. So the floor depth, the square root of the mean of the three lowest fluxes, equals 1.94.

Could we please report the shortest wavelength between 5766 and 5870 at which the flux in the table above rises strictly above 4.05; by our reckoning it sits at 5772.34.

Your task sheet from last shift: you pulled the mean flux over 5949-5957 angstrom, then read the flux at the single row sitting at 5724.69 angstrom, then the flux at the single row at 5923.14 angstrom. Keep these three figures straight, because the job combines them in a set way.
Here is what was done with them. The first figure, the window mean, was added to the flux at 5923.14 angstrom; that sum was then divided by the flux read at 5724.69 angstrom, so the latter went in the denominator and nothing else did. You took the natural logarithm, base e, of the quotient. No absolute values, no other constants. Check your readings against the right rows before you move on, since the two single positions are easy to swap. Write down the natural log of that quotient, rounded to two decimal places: 0.69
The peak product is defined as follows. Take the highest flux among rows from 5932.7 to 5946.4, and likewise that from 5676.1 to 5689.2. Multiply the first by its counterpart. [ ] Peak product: 23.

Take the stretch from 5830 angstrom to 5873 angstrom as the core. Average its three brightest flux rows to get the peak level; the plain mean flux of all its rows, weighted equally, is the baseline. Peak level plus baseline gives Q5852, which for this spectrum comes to 8.88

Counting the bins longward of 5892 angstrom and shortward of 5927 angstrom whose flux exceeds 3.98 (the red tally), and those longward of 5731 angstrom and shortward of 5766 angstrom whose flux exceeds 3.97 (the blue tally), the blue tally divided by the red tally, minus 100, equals -97.5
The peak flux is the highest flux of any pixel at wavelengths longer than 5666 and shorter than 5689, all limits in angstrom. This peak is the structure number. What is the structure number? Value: 4.91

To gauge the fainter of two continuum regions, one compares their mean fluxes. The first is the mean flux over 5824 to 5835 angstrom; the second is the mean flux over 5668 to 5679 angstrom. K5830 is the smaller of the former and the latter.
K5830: 4.14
